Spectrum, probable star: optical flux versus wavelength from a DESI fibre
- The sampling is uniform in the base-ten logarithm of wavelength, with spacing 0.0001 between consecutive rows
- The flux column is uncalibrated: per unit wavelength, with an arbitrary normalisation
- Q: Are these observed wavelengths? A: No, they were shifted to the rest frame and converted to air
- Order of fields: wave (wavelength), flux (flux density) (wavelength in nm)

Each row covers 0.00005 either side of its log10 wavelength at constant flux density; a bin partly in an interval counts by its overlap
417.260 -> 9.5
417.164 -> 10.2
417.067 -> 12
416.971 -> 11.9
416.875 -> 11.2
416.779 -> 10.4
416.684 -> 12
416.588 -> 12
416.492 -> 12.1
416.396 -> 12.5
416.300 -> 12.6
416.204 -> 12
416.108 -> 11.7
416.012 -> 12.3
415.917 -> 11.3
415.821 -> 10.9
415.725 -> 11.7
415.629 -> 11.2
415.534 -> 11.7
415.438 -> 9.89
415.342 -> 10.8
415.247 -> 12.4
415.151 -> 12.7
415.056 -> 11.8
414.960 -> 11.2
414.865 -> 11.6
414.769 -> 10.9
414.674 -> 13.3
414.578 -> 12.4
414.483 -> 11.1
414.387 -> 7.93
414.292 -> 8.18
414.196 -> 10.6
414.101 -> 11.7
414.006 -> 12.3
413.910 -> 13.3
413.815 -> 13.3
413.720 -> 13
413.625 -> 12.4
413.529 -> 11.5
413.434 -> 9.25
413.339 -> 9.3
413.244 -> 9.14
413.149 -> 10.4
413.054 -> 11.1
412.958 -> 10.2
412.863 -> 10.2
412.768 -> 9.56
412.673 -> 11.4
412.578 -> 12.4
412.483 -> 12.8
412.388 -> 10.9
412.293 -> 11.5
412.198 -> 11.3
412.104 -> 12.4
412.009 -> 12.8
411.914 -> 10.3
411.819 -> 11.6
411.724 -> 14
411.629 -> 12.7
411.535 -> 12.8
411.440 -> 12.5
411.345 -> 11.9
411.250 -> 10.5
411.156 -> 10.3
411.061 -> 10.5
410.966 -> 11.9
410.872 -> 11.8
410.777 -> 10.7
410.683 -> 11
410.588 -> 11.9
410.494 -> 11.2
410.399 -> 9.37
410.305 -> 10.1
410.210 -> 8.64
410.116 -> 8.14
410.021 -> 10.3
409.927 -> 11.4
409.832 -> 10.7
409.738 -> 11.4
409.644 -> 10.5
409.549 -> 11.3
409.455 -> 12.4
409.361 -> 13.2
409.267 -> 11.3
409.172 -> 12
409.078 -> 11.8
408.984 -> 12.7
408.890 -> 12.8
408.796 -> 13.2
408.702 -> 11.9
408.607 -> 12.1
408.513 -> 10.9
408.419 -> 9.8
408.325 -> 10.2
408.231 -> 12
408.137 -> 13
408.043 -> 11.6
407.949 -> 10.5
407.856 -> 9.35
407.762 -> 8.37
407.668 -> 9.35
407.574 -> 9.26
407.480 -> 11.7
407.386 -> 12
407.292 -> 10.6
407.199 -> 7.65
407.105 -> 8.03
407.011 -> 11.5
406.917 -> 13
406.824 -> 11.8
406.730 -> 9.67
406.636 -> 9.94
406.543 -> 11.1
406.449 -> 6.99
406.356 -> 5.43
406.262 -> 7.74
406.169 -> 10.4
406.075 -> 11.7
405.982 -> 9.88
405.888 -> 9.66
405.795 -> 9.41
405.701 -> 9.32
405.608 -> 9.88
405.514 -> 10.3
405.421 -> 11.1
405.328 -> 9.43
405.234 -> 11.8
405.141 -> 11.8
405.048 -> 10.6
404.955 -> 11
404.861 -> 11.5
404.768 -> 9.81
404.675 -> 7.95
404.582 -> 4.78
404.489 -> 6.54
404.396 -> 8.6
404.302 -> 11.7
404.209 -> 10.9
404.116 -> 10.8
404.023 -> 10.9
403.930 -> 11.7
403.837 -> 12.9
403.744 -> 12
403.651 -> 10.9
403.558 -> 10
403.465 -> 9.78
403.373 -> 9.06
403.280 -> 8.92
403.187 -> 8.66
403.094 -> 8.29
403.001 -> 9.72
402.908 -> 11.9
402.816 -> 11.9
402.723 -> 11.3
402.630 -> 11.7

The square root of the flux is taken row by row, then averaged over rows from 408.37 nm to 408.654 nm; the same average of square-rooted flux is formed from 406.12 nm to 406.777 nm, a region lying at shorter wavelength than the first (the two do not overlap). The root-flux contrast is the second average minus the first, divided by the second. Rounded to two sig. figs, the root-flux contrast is -0.12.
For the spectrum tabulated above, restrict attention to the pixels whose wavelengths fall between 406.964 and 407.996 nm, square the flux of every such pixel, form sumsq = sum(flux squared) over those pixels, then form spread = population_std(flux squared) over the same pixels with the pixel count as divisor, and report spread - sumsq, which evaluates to -1061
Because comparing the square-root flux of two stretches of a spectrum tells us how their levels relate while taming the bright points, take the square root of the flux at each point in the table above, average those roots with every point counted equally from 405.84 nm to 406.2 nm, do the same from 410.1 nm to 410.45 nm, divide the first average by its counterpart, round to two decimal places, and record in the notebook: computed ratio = 1.07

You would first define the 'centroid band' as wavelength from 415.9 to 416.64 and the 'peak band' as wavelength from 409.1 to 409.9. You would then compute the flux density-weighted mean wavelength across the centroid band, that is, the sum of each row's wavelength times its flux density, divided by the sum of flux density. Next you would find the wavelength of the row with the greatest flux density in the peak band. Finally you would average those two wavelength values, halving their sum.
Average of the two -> 412.81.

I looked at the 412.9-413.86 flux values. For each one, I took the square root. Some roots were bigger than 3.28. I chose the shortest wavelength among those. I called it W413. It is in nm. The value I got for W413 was 413.054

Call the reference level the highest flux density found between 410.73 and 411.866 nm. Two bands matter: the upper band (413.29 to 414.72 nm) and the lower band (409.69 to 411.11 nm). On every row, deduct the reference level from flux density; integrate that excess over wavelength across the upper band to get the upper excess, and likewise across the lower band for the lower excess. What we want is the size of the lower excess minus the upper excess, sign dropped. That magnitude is 1.0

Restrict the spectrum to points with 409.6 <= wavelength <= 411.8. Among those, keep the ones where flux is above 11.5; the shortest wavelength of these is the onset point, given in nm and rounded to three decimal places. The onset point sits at 410.588 nm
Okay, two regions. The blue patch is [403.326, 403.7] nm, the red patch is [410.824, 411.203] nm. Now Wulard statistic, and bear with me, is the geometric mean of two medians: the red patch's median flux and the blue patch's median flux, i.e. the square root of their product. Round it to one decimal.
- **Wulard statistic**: 10.5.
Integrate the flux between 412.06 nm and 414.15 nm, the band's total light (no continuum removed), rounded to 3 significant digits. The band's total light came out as 23.7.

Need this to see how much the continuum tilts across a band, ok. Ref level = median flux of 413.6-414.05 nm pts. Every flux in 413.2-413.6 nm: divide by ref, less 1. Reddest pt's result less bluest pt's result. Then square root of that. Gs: 0.43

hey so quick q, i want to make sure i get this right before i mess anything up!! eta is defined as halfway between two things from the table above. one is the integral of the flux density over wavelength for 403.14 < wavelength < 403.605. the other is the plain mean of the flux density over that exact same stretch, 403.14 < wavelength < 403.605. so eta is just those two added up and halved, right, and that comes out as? 6.8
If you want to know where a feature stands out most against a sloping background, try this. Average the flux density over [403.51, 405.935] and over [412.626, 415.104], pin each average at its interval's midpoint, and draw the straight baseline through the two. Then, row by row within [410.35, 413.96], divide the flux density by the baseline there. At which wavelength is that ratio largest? 411.724 nm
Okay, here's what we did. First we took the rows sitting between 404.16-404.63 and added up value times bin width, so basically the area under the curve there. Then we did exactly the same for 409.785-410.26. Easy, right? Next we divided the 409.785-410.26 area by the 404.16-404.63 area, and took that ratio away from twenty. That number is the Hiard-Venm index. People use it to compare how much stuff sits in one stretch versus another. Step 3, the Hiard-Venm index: 18.8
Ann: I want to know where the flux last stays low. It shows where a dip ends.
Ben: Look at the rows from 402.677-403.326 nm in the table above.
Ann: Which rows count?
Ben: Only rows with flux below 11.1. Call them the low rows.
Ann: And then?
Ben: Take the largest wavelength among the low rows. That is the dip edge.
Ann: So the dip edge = 403.280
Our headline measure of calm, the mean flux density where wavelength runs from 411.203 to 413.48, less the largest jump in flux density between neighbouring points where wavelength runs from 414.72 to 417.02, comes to 9.5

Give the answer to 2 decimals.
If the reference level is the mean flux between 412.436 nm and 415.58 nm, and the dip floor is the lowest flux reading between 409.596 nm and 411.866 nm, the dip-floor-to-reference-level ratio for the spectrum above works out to 0.73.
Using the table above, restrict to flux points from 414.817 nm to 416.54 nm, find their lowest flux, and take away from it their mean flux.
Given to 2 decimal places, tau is -1.80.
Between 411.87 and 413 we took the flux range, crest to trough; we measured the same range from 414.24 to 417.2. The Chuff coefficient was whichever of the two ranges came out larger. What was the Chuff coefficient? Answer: 5.4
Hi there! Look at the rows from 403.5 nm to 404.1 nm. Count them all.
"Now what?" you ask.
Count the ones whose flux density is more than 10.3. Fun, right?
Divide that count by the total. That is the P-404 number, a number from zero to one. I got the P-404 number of 0.83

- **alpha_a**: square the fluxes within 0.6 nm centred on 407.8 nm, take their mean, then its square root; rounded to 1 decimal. 9.8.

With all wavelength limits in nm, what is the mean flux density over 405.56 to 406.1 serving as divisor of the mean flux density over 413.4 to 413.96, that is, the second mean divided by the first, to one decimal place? 1.2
